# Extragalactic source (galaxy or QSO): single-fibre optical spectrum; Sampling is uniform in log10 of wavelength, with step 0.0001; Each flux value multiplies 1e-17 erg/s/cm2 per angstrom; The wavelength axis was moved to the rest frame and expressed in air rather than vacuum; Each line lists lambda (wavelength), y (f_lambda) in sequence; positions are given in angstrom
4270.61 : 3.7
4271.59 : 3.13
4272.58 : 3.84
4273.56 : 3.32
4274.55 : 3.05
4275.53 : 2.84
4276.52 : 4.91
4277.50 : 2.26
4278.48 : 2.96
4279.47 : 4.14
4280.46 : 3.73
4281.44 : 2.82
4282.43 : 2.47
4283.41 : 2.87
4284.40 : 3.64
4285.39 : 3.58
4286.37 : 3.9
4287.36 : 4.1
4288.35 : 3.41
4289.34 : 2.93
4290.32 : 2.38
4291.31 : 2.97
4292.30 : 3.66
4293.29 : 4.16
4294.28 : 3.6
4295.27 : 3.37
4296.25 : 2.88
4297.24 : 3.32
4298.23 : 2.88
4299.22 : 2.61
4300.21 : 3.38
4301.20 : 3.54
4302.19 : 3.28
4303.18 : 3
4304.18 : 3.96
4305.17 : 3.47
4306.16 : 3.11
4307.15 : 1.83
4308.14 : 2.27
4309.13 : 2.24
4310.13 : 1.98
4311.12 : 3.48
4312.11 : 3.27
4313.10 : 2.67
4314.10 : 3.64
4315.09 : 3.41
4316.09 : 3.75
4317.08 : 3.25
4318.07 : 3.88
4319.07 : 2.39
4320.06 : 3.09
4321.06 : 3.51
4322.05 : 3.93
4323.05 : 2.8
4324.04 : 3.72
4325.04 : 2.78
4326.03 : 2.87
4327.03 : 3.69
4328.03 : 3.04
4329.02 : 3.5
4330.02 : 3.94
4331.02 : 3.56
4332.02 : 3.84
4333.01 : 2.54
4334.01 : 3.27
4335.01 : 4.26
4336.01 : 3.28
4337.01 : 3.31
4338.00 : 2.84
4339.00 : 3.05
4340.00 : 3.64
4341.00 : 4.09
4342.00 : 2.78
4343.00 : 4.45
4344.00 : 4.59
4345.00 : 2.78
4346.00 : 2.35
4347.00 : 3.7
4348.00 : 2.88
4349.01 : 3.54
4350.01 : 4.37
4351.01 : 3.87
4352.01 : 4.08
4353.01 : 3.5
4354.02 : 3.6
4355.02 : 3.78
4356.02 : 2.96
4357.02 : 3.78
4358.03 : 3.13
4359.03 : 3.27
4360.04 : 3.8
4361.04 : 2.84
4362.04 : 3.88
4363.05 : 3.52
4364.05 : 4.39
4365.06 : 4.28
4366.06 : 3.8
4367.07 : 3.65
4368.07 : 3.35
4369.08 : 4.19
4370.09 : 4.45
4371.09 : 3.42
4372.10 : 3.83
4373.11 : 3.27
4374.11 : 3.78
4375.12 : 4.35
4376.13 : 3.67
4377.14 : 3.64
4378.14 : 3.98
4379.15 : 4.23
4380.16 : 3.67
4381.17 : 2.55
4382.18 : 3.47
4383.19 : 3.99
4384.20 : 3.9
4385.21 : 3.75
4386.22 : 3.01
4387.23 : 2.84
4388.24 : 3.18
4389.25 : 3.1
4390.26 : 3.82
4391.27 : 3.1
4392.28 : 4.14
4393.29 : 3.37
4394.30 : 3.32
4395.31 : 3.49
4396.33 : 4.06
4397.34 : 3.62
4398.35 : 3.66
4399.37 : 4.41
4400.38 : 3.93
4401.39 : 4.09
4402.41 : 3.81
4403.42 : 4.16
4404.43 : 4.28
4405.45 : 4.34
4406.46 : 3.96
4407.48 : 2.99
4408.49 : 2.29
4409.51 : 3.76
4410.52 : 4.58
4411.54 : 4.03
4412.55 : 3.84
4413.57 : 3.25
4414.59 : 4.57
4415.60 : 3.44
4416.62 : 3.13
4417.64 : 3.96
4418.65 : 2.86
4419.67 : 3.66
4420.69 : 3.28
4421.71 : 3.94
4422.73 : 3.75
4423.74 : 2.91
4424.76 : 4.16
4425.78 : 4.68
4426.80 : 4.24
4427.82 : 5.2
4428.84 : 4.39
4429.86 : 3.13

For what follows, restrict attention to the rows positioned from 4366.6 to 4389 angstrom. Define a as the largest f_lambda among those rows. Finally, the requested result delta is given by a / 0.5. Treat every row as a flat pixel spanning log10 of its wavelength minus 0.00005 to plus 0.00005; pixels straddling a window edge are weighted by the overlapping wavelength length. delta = 8.90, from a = 4.45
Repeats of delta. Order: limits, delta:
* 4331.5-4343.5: 8.90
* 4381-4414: 9.16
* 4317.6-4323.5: 7.86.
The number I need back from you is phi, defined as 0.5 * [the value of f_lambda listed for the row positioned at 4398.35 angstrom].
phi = 1.8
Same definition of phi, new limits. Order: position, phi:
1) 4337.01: 1.7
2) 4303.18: 1.5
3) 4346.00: 1.2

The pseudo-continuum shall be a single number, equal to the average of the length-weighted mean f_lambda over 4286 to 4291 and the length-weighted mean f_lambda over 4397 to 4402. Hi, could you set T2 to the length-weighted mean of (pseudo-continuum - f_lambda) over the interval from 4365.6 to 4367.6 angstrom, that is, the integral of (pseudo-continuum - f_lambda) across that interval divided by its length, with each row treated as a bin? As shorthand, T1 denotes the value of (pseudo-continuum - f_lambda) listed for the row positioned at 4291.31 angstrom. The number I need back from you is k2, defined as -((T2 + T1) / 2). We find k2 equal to -0.29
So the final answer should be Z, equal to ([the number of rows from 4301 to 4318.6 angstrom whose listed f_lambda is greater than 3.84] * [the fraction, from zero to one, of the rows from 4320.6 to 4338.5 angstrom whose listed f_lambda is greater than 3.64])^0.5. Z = 0.8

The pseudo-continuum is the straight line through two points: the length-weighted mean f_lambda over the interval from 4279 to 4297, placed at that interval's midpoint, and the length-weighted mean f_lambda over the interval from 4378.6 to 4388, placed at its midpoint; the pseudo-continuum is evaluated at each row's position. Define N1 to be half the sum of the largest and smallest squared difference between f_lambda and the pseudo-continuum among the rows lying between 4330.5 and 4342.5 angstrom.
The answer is 0.39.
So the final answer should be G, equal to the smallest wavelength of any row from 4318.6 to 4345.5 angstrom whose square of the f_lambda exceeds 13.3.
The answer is 4322.05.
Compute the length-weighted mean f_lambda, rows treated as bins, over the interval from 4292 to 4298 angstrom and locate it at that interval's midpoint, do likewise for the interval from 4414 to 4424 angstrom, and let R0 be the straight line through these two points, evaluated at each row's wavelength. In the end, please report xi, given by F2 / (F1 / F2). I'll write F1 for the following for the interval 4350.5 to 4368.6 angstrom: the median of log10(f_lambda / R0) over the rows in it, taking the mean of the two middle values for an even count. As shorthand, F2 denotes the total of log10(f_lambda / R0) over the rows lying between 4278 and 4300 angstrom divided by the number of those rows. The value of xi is 0.034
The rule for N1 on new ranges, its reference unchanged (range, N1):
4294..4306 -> 0.30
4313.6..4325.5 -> 0.51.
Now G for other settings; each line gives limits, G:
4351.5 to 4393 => 4352.01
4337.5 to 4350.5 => 4341.00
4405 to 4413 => 4405.45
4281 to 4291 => 4286.37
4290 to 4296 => 4292.30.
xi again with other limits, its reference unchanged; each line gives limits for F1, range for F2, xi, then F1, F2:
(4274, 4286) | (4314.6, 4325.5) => -0.012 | -0.060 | -0.0264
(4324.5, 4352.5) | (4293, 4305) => 0.213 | 0.002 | -0.0214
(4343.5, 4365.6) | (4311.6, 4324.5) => 0.035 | 0.017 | -0.0242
